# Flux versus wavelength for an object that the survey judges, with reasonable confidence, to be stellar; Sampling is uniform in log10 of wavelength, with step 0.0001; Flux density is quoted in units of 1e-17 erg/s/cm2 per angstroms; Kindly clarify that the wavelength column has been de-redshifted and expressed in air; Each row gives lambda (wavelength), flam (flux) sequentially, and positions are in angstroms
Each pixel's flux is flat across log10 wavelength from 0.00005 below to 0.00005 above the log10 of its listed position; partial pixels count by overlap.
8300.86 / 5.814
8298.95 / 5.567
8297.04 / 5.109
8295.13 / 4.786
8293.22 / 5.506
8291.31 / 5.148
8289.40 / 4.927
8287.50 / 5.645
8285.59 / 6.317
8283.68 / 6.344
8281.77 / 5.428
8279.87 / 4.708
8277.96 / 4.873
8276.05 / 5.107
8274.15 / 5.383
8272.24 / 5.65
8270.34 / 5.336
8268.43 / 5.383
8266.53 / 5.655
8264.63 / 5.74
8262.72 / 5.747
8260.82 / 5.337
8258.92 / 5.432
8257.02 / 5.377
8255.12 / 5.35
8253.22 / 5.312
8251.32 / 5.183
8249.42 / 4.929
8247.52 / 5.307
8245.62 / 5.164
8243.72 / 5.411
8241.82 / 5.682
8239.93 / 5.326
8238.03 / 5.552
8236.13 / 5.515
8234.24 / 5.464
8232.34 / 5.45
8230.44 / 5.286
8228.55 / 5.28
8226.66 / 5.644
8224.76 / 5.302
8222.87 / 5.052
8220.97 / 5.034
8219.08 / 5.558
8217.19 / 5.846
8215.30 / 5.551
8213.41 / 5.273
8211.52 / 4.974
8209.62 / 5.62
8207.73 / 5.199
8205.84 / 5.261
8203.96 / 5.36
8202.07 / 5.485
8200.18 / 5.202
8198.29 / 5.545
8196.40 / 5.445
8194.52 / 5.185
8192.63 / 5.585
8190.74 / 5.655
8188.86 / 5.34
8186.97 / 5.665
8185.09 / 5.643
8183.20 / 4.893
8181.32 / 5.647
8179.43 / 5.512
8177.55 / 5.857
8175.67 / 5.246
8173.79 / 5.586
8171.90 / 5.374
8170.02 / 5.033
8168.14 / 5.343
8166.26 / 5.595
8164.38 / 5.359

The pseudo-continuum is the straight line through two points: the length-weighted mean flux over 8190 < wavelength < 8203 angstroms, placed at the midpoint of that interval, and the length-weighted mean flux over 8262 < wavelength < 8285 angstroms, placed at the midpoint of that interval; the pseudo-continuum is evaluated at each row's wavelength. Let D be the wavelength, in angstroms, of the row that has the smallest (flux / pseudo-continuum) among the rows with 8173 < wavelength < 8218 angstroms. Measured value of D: 8183.20 angstroms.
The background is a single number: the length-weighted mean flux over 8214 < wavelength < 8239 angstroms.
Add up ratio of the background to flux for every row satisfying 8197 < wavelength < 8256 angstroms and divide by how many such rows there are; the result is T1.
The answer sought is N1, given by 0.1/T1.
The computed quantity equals 0.099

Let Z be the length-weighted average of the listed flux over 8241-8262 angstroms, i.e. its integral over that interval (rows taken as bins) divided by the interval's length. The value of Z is 5.320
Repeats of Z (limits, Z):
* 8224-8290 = 5.419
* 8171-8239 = 5.418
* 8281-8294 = 5.620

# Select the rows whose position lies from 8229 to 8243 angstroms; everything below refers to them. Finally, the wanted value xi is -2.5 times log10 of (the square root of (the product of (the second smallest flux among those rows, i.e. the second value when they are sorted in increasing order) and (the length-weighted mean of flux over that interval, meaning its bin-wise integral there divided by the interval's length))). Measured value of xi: -1.83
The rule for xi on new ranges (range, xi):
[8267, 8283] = -1.76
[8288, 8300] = -1.76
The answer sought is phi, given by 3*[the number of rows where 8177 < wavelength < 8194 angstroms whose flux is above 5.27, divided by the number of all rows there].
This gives 2.7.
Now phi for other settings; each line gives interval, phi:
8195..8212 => 1.7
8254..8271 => 3.0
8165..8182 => 2.3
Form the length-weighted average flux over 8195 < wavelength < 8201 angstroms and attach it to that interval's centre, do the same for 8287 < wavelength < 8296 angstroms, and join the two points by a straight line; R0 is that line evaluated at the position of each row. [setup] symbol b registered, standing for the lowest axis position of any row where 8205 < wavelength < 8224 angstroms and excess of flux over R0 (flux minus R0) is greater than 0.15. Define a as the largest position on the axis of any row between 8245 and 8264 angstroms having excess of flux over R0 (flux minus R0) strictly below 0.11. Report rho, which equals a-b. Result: 51.2 angstroms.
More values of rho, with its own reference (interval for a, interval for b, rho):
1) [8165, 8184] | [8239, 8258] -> -58.6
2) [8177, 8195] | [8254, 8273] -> -64.4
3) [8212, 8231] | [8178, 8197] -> 49.1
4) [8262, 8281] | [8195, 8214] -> 81.6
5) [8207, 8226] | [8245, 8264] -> -34.2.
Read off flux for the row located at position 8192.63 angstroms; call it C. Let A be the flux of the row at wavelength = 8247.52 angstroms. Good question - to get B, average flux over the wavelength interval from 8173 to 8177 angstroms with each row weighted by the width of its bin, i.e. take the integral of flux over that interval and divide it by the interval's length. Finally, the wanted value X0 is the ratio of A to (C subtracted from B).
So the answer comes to -42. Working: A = 5.307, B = 5.46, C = 5.585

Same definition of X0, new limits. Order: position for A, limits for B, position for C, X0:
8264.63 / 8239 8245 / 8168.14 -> 49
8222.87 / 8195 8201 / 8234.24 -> -66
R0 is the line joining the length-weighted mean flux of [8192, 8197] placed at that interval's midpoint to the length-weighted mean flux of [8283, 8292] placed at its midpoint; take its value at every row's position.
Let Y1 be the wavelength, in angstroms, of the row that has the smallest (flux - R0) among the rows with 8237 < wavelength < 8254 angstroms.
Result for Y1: 8249.42 angstroms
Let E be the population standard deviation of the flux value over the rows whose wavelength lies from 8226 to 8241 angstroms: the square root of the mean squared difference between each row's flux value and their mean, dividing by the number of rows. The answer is 0.12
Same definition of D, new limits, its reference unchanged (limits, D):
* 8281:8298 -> 8295.13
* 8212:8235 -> 8220.97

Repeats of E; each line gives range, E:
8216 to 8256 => 0.22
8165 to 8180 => 0.23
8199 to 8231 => 0.23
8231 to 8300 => 0.34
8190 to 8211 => 0.17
